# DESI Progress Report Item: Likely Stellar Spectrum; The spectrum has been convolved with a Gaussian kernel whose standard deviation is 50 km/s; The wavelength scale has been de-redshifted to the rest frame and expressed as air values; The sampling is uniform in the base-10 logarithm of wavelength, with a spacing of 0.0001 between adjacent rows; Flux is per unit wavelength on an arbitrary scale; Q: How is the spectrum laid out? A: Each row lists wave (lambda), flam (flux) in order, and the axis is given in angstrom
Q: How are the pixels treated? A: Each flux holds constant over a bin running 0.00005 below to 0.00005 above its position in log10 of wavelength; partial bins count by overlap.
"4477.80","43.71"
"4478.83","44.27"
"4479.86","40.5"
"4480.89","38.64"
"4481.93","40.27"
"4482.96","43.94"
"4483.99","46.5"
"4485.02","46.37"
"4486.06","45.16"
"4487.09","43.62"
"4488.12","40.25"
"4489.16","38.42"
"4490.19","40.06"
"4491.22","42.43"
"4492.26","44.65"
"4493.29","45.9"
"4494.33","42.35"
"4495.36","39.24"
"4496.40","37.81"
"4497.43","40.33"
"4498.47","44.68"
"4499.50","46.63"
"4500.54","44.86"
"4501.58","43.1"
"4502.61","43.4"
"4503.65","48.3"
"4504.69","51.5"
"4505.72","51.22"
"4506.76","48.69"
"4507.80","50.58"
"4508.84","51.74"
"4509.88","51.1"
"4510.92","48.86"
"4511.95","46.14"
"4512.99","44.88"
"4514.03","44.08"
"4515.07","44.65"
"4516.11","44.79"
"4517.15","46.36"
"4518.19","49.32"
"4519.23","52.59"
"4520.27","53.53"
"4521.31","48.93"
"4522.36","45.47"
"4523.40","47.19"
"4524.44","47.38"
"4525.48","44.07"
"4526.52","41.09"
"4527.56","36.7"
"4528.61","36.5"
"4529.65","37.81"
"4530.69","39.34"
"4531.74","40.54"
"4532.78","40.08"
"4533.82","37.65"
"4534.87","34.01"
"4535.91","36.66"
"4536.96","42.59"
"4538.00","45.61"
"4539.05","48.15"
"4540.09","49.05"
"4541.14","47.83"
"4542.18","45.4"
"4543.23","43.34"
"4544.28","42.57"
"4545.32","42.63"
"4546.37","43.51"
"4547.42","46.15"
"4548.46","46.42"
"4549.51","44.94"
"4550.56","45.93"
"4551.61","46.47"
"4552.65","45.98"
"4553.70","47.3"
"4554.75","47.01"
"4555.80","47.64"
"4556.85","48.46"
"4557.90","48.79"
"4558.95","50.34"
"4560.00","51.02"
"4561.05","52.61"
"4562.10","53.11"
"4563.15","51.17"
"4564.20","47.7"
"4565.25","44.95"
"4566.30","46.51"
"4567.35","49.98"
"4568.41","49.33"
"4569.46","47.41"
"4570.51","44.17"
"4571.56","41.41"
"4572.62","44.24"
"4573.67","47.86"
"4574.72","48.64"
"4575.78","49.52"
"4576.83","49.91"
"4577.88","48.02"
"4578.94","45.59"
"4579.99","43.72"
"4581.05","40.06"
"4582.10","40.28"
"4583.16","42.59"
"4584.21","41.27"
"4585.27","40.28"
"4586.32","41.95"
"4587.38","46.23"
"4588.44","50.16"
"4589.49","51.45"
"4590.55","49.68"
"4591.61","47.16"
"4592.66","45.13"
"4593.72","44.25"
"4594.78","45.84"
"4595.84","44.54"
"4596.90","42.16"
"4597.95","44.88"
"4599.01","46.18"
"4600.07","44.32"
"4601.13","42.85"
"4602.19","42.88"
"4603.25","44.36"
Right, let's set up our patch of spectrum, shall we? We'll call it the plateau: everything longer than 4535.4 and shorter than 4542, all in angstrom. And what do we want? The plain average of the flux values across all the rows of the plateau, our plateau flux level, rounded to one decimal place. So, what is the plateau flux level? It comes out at 45.0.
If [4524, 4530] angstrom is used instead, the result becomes 40.6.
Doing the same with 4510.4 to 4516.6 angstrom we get 45.6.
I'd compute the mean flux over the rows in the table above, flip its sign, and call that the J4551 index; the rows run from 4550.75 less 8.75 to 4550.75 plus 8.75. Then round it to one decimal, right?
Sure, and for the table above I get -46.1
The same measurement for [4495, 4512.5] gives -46.4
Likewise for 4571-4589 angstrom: -44.8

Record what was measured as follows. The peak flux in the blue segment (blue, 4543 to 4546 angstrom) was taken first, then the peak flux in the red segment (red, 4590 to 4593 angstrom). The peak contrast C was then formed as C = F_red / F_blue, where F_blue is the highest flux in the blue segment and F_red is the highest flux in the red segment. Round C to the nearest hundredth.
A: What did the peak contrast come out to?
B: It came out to 1.15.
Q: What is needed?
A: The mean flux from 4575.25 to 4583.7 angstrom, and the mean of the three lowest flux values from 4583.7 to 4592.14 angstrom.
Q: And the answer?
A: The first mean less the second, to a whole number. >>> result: 4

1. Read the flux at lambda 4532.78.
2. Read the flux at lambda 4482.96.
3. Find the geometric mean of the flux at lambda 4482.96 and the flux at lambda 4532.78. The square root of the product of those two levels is 42.0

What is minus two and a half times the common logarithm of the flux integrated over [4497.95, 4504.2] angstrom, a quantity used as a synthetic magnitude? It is -6.1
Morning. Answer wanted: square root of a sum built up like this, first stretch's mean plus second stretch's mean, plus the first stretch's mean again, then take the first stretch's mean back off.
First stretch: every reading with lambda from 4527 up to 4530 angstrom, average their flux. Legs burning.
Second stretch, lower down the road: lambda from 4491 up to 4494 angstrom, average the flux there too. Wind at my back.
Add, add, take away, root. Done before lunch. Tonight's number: 9.0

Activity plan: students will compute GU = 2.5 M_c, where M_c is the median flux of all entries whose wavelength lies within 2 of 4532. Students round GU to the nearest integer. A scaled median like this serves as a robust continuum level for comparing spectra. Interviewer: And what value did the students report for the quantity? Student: 99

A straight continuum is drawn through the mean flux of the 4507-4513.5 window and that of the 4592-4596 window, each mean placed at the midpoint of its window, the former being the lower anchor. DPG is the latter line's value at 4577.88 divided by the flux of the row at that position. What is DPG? 0.95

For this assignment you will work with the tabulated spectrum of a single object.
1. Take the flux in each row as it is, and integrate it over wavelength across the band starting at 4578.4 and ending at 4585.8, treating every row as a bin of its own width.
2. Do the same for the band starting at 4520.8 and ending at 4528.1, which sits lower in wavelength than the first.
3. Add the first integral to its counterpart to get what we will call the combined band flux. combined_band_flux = 634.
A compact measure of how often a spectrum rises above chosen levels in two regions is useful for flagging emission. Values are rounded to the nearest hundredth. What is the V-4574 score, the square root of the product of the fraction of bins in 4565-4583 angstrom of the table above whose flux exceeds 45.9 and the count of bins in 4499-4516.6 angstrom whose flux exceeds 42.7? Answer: 3.00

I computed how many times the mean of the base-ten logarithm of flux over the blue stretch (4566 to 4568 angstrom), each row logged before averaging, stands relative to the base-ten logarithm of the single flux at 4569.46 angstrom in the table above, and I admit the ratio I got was 1.00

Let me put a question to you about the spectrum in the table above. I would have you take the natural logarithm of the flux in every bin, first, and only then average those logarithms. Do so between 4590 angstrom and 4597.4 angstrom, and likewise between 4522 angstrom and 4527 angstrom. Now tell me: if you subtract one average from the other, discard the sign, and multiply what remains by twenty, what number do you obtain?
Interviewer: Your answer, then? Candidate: 0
